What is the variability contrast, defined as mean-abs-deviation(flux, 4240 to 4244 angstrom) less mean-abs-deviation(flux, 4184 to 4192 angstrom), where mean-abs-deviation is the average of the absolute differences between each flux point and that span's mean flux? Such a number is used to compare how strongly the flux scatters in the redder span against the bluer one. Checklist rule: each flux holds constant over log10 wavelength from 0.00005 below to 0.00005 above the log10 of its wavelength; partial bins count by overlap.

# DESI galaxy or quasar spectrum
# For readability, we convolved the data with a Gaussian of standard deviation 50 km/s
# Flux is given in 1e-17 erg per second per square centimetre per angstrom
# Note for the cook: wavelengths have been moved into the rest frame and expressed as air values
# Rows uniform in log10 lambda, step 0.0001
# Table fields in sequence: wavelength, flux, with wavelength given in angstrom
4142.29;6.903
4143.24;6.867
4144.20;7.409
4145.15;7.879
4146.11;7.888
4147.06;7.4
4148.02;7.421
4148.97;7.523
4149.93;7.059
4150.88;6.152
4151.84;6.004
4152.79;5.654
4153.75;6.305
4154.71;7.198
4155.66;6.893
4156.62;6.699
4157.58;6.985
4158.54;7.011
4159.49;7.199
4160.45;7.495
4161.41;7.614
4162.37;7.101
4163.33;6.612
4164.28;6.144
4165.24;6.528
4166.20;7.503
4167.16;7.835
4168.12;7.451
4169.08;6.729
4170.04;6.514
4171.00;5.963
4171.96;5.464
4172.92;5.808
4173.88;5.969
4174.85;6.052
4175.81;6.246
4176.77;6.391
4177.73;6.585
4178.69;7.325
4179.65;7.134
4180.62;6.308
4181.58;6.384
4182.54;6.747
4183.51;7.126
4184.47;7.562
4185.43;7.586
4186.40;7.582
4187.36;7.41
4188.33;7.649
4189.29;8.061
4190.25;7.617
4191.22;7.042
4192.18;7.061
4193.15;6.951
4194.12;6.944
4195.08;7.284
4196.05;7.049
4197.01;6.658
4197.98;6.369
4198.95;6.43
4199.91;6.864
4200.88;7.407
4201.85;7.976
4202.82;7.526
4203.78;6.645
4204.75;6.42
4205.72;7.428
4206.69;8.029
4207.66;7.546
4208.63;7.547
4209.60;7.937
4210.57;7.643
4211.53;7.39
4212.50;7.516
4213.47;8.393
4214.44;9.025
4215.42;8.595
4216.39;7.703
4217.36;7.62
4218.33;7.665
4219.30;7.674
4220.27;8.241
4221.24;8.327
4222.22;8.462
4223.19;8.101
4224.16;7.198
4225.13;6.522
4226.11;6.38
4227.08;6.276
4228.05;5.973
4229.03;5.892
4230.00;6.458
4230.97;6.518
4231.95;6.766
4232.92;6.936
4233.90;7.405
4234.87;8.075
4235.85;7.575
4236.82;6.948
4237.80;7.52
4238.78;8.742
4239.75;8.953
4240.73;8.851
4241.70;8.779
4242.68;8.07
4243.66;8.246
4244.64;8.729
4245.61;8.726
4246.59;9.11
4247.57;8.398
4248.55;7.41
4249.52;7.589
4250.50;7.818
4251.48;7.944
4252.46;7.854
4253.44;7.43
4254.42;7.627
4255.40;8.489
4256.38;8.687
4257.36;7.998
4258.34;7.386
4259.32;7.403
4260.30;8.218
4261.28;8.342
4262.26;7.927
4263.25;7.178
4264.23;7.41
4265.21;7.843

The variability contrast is 0.16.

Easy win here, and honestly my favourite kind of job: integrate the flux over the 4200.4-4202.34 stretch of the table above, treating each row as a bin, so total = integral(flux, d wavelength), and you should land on 14.9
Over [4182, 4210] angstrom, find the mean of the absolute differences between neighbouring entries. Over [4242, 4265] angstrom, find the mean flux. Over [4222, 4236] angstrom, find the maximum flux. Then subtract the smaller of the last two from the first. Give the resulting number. -7.7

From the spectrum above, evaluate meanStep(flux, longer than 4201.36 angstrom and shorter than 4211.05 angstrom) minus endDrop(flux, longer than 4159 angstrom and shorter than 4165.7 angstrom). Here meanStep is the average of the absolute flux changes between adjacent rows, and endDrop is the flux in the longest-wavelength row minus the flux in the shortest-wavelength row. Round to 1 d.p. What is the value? 1.2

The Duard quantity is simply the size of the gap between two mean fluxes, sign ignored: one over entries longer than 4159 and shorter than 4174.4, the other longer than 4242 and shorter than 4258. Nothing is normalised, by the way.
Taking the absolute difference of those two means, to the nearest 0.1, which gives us 1.4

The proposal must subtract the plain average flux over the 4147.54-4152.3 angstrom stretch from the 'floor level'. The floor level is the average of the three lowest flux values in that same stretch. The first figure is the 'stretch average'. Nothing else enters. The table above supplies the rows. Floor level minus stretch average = -0.43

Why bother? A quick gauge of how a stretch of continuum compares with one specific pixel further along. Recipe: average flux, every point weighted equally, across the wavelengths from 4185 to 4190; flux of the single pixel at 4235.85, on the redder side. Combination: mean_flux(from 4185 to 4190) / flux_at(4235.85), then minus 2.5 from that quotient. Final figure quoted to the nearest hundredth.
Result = -1.49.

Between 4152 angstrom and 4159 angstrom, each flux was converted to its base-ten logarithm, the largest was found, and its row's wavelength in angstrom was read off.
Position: 4154.71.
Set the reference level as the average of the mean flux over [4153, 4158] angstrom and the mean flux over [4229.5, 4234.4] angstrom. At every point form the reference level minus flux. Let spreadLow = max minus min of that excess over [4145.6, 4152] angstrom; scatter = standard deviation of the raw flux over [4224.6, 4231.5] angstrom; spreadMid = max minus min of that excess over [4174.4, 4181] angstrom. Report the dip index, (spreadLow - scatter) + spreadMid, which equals 2.9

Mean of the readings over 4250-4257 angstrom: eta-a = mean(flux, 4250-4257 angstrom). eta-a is 8.0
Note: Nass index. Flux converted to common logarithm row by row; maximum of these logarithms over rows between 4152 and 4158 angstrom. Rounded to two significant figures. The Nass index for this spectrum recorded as 0.86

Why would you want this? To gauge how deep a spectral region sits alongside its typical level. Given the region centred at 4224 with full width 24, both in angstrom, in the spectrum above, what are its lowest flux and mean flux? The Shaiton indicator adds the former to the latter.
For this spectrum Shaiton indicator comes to 13.3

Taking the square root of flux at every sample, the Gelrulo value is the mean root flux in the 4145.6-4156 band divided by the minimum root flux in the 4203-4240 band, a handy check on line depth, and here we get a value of 1.08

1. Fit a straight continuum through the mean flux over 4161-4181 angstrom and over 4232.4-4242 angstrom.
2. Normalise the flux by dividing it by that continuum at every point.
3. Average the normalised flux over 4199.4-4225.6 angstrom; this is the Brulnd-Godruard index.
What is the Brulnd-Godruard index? 1.03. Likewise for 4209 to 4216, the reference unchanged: 1.08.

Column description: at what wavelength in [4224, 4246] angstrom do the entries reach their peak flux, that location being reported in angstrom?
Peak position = 4239.75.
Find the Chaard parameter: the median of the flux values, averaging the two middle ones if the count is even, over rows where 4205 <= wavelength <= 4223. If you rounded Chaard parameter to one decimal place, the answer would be 7.7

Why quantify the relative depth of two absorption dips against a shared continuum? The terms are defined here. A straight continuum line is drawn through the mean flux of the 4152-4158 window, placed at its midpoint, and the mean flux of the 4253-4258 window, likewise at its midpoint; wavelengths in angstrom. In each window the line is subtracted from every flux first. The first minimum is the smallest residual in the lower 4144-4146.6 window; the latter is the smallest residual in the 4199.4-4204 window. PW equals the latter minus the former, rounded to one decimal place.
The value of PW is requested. -1.6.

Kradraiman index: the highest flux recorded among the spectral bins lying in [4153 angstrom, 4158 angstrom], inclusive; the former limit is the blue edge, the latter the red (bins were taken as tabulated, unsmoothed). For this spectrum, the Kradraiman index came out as 7.198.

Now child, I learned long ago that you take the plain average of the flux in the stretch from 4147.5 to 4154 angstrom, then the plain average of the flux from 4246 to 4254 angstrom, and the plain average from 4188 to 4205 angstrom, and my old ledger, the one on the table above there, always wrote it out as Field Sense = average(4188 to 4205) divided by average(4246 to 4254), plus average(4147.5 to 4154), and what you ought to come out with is 7.5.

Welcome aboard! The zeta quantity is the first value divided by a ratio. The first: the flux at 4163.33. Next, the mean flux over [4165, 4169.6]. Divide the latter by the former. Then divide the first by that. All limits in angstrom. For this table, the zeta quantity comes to 6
